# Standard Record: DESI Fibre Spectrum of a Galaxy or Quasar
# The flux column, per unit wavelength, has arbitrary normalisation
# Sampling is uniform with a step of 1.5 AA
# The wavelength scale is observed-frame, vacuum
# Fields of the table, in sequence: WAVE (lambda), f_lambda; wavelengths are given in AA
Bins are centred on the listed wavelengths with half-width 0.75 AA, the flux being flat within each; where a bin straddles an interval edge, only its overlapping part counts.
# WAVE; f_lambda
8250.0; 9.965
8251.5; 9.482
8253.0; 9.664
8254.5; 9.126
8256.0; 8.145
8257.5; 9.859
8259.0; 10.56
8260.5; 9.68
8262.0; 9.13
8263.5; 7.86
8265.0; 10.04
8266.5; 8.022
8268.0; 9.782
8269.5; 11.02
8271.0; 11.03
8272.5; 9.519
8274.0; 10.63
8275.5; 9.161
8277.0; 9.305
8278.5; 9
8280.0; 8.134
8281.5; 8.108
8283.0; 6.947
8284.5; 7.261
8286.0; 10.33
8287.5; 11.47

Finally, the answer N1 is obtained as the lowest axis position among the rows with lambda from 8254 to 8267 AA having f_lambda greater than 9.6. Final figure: 8257.5 AA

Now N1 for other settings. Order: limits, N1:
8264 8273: 8265.0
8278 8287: 8286.0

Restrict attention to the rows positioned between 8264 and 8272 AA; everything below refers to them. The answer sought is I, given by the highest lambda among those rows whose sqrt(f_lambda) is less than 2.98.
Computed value 8266.5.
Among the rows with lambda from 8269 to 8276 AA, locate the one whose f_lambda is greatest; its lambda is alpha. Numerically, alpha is 8271.0 AA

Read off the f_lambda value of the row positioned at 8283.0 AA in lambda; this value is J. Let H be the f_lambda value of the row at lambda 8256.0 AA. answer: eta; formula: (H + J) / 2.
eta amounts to 7.5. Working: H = 8.145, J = 6.947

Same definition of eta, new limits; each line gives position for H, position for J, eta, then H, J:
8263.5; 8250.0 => 8.9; 7.86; 9.965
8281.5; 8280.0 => 8.1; 8.108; 8.134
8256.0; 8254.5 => 8.6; 8.145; 9.126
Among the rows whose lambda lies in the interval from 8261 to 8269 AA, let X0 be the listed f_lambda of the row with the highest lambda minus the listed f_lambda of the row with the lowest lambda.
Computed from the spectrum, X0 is 0.7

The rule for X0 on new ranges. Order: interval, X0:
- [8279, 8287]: 2.2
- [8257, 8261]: -0.2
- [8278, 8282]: -0.9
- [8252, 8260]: 0.9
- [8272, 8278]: -0.2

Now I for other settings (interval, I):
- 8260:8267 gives 8266.5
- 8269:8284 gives 8283.0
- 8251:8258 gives 8256.0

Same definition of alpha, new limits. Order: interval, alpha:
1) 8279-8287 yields 8286.0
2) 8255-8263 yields 8259.0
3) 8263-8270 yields 8269.5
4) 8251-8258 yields 8257.5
